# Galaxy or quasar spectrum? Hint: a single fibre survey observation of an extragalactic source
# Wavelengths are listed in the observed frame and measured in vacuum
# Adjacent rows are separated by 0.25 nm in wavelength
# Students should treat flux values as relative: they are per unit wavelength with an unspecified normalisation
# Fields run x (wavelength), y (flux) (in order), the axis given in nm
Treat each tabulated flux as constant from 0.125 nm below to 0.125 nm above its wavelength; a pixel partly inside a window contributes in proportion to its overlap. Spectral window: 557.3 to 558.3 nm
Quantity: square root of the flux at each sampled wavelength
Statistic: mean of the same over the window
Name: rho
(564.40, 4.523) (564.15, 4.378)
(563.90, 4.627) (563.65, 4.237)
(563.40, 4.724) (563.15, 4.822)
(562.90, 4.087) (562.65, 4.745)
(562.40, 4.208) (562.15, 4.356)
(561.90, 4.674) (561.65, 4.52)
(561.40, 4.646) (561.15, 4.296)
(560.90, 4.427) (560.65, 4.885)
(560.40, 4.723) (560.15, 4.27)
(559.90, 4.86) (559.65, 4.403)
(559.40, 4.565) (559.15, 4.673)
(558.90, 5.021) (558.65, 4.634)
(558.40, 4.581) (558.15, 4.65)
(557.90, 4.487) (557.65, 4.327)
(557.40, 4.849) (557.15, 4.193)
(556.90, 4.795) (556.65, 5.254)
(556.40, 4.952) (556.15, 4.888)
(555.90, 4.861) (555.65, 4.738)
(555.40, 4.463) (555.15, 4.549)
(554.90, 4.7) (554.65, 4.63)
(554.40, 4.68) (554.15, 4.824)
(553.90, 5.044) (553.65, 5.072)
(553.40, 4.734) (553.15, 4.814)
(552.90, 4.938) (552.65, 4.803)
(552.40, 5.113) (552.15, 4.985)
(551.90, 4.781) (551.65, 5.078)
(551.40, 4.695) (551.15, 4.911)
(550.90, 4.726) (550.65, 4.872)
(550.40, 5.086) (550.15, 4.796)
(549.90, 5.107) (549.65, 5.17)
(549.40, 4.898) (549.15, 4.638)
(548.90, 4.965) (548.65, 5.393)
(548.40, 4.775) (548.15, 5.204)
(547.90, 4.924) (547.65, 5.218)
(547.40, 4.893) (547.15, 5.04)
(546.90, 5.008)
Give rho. 2.14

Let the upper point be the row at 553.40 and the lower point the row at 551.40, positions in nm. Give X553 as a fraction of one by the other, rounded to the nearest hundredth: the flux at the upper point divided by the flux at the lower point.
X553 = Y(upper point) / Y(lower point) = 1.01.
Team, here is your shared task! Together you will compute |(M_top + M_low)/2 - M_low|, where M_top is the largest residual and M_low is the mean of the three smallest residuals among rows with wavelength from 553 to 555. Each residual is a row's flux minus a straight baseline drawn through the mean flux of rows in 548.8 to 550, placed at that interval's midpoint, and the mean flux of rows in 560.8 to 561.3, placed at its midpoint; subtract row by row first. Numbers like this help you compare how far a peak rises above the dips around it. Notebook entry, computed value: 0.18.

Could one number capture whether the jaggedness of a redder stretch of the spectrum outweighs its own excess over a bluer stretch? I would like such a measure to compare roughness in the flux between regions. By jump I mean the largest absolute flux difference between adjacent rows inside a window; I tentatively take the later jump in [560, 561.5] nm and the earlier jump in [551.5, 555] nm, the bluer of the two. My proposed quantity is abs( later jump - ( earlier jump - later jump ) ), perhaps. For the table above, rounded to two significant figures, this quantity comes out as 0.58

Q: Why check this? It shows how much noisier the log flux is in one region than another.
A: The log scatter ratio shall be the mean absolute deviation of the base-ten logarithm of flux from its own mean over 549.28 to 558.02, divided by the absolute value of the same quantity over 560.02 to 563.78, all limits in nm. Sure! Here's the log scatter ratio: 0.74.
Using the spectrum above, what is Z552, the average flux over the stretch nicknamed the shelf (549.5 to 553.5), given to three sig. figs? 4.91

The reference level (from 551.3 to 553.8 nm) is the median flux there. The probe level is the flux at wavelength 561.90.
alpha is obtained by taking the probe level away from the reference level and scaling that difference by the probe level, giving 0.04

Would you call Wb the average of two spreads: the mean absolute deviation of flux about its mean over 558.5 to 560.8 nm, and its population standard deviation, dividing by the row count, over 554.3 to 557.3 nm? 0.217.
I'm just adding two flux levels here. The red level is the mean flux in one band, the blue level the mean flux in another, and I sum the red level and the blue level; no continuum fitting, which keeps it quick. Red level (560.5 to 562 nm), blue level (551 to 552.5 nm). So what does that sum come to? 9.50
